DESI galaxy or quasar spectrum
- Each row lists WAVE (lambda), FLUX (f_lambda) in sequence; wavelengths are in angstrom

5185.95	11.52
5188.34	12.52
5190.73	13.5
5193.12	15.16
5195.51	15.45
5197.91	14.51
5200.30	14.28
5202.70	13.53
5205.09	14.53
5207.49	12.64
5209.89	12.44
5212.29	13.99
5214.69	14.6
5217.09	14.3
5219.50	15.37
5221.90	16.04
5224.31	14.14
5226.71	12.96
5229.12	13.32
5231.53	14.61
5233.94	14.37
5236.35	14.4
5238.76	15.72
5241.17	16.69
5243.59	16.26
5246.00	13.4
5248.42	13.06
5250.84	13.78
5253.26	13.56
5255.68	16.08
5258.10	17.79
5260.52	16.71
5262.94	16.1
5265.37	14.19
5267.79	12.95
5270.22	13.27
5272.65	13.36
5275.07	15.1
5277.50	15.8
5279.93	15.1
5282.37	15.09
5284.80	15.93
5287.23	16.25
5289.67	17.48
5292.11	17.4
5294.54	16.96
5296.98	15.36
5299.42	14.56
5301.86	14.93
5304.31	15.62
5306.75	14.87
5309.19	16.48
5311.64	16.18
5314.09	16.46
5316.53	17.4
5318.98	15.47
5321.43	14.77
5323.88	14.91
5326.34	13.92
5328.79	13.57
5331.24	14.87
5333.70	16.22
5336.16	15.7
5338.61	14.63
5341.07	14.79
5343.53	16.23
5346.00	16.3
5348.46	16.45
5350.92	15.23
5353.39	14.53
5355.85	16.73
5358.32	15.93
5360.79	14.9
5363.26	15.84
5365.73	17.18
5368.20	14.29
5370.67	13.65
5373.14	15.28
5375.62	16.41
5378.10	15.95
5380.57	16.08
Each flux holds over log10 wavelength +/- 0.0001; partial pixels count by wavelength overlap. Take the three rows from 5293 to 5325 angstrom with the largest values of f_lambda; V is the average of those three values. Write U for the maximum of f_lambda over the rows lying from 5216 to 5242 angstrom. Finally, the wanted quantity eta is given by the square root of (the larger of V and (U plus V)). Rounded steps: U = 16.69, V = 16.9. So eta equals 5.80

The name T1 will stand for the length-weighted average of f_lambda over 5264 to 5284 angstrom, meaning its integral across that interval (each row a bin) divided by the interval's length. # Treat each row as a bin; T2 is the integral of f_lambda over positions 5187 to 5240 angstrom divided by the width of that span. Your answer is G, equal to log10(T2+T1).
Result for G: 1.46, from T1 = 14.4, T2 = 14.2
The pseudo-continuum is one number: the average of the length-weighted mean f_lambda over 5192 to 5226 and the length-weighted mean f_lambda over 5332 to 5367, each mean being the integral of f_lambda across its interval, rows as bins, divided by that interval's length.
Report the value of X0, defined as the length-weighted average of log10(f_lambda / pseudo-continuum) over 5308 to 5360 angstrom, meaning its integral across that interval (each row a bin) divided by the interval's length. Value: 0.014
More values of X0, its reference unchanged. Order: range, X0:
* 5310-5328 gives 0.014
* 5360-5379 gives 0.010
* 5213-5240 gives -0.016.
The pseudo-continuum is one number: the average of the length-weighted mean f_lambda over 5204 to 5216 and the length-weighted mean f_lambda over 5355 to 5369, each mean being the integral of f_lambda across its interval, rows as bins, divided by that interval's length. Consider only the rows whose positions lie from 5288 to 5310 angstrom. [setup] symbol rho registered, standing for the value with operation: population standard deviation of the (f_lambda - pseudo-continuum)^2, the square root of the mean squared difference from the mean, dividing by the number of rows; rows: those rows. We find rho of 3.0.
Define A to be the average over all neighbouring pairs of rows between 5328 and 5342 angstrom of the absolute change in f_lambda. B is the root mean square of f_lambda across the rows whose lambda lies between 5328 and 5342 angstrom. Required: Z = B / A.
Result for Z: 17.0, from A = 0.88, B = 14.99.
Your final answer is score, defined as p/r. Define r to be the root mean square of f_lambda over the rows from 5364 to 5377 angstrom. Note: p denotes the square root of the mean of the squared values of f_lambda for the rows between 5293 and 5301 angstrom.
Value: 1.02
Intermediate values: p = 15.7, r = 15.4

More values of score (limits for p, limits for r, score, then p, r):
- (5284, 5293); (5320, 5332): 1.16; 16.8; 14.4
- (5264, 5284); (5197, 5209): 1.03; 14.4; 13.9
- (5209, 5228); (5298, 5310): 0.93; 14.3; 15.3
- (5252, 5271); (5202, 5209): 1.12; 15.2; 13.6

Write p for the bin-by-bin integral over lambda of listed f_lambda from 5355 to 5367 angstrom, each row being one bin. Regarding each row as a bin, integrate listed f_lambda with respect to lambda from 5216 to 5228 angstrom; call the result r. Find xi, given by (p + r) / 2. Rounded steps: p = 193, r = 175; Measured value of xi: 184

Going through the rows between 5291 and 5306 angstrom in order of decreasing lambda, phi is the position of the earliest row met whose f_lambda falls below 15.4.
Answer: 5301.86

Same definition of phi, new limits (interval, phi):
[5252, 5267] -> 5265.37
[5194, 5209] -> 5207.49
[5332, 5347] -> 5341.07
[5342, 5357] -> 5353.39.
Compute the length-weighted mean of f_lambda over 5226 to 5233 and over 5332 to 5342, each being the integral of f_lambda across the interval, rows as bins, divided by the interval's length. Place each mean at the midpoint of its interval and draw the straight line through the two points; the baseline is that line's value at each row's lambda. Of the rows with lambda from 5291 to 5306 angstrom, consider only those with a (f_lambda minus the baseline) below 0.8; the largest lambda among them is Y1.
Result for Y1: 5304.31 angstrom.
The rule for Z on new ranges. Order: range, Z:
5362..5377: 10.1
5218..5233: 13.4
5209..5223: 17.3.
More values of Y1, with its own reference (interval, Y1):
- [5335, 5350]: 5341.07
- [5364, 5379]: 5378.10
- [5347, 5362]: 5360.79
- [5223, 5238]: 5236.35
